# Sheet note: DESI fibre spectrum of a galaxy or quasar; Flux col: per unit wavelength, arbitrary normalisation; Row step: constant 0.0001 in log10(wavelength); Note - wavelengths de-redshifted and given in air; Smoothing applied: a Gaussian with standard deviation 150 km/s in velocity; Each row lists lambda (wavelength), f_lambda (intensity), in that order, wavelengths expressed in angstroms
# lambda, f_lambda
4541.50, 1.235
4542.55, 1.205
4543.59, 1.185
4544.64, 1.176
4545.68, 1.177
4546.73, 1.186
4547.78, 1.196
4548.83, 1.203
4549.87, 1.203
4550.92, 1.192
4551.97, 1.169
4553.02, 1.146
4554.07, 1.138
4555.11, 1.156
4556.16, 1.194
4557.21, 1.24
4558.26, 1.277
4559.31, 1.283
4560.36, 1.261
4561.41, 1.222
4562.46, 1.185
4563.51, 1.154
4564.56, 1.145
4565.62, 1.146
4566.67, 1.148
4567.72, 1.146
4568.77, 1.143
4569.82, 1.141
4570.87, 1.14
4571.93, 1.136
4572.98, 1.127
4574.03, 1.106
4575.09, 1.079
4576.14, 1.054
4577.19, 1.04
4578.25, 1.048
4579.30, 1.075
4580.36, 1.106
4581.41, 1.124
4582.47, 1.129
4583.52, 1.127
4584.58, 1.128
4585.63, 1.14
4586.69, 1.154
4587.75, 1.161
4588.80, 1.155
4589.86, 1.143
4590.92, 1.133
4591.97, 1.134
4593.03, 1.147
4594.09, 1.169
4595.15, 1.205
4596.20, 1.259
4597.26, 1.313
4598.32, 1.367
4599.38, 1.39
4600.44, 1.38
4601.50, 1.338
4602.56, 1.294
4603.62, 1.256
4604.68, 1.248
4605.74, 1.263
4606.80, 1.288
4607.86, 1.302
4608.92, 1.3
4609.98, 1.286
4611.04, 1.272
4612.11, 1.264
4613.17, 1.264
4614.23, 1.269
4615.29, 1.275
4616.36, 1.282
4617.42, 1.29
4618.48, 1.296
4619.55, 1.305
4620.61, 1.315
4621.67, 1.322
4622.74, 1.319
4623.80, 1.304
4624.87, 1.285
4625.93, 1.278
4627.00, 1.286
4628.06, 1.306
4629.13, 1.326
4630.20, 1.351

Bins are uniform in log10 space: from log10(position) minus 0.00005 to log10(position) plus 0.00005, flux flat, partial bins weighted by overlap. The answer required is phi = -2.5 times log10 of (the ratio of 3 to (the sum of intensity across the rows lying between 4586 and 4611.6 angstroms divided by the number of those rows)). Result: -0.95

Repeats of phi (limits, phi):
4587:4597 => -1.02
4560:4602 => -1.02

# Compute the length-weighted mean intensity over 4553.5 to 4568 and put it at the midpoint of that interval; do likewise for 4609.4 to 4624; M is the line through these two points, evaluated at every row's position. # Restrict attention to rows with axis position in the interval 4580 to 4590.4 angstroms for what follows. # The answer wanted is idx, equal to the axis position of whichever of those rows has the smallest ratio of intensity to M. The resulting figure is 4580.36 angstroms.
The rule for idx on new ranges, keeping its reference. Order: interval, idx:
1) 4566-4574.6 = 4574.03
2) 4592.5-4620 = 4593.03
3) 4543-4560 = 4554.07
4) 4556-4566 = 4565.62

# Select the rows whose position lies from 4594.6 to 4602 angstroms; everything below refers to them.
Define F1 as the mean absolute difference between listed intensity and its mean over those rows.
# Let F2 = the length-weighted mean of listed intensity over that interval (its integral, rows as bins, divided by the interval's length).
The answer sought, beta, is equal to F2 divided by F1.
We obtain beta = 25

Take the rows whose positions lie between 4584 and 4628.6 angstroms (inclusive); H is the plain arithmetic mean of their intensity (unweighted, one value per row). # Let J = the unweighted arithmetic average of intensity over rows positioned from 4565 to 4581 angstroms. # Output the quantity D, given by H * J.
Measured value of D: 1.40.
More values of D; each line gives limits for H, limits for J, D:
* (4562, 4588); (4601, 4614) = 1.44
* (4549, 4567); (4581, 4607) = 1.45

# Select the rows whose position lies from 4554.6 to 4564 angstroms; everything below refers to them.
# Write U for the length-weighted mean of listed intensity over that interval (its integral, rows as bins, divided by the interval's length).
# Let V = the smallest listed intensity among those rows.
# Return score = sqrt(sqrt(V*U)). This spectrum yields 1.09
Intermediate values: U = 1.22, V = 1.154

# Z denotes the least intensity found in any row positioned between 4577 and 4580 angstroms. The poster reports 1.04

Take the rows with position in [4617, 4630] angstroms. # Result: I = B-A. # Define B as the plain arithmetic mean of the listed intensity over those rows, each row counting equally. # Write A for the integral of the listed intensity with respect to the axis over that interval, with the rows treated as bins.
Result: -15.6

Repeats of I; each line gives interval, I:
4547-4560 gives -14.4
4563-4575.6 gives -13.2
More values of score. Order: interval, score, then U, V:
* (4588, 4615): 1.09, 1.26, 1.133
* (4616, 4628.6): 1.14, 1.30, 1.278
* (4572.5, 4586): 1.03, 1.10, 1.04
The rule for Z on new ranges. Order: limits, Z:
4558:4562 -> 1.222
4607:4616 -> 1.264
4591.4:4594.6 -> 1.134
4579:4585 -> 1.075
